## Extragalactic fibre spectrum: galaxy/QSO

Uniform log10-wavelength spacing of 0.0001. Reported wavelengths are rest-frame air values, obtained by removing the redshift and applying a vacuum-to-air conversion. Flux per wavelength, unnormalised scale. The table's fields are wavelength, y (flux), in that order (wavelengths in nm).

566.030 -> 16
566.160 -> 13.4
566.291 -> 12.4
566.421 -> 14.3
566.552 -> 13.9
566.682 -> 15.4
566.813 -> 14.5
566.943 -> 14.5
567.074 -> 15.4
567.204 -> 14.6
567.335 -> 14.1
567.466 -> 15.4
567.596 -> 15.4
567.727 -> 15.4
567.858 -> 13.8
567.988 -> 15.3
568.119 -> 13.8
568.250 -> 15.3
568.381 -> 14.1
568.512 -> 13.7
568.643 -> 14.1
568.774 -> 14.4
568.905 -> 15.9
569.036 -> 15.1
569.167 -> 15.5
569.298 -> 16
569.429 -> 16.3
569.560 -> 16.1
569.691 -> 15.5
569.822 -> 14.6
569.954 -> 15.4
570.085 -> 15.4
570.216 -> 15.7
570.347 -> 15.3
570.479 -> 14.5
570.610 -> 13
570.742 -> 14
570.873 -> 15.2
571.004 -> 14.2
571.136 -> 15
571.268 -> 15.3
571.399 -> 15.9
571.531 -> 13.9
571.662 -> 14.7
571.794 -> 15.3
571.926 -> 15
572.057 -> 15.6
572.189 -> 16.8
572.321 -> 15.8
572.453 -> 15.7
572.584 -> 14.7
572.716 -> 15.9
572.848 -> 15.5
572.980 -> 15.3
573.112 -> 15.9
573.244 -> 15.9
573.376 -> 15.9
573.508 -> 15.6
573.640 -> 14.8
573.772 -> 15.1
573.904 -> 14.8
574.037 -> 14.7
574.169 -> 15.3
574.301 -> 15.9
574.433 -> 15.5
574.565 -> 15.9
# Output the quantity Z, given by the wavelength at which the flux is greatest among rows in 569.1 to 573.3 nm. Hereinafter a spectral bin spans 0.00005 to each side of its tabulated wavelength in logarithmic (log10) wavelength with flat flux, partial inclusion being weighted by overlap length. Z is 572.189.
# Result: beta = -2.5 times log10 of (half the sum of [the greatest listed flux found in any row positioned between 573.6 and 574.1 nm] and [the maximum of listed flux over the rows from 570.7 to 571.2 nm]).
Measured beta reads -2.95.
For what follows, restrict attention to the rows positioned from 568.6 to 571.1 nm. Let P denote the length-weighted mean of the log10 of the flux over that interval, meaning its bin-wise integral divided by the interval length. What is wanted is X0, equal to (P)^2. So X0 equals 1.39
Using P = 1.18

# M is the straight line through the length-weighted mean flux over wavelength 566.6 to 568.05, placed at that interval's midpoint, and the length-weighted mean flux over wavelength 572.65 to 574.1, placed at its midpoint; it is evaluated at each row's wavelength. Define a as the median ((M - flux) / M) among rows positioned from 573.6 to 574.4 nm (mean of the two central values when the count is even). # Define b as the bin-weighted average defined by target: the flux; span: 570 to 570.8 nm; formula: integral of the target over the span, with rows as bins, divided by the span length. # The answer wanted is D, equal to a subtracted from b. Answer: 14.6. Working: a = 0.030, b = 14.7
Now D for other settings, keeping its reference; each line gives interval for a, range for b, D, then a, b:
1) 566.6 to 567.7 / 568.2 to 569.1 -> 14.6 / -0.007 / 14.6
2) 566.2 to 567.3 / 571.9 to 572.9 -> 15.6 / 0.024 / 15.7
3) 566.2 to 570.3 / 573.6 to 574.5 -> 15.2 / -0.019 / 15.2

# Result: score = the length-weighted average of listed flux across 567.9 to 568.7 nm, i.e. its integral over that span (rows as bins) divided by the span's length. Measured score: 14.4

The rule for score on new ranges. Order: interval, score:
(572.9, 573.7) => 15.6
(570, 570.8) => 14.7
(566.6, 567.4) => 14.7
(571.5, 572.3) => 15.3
